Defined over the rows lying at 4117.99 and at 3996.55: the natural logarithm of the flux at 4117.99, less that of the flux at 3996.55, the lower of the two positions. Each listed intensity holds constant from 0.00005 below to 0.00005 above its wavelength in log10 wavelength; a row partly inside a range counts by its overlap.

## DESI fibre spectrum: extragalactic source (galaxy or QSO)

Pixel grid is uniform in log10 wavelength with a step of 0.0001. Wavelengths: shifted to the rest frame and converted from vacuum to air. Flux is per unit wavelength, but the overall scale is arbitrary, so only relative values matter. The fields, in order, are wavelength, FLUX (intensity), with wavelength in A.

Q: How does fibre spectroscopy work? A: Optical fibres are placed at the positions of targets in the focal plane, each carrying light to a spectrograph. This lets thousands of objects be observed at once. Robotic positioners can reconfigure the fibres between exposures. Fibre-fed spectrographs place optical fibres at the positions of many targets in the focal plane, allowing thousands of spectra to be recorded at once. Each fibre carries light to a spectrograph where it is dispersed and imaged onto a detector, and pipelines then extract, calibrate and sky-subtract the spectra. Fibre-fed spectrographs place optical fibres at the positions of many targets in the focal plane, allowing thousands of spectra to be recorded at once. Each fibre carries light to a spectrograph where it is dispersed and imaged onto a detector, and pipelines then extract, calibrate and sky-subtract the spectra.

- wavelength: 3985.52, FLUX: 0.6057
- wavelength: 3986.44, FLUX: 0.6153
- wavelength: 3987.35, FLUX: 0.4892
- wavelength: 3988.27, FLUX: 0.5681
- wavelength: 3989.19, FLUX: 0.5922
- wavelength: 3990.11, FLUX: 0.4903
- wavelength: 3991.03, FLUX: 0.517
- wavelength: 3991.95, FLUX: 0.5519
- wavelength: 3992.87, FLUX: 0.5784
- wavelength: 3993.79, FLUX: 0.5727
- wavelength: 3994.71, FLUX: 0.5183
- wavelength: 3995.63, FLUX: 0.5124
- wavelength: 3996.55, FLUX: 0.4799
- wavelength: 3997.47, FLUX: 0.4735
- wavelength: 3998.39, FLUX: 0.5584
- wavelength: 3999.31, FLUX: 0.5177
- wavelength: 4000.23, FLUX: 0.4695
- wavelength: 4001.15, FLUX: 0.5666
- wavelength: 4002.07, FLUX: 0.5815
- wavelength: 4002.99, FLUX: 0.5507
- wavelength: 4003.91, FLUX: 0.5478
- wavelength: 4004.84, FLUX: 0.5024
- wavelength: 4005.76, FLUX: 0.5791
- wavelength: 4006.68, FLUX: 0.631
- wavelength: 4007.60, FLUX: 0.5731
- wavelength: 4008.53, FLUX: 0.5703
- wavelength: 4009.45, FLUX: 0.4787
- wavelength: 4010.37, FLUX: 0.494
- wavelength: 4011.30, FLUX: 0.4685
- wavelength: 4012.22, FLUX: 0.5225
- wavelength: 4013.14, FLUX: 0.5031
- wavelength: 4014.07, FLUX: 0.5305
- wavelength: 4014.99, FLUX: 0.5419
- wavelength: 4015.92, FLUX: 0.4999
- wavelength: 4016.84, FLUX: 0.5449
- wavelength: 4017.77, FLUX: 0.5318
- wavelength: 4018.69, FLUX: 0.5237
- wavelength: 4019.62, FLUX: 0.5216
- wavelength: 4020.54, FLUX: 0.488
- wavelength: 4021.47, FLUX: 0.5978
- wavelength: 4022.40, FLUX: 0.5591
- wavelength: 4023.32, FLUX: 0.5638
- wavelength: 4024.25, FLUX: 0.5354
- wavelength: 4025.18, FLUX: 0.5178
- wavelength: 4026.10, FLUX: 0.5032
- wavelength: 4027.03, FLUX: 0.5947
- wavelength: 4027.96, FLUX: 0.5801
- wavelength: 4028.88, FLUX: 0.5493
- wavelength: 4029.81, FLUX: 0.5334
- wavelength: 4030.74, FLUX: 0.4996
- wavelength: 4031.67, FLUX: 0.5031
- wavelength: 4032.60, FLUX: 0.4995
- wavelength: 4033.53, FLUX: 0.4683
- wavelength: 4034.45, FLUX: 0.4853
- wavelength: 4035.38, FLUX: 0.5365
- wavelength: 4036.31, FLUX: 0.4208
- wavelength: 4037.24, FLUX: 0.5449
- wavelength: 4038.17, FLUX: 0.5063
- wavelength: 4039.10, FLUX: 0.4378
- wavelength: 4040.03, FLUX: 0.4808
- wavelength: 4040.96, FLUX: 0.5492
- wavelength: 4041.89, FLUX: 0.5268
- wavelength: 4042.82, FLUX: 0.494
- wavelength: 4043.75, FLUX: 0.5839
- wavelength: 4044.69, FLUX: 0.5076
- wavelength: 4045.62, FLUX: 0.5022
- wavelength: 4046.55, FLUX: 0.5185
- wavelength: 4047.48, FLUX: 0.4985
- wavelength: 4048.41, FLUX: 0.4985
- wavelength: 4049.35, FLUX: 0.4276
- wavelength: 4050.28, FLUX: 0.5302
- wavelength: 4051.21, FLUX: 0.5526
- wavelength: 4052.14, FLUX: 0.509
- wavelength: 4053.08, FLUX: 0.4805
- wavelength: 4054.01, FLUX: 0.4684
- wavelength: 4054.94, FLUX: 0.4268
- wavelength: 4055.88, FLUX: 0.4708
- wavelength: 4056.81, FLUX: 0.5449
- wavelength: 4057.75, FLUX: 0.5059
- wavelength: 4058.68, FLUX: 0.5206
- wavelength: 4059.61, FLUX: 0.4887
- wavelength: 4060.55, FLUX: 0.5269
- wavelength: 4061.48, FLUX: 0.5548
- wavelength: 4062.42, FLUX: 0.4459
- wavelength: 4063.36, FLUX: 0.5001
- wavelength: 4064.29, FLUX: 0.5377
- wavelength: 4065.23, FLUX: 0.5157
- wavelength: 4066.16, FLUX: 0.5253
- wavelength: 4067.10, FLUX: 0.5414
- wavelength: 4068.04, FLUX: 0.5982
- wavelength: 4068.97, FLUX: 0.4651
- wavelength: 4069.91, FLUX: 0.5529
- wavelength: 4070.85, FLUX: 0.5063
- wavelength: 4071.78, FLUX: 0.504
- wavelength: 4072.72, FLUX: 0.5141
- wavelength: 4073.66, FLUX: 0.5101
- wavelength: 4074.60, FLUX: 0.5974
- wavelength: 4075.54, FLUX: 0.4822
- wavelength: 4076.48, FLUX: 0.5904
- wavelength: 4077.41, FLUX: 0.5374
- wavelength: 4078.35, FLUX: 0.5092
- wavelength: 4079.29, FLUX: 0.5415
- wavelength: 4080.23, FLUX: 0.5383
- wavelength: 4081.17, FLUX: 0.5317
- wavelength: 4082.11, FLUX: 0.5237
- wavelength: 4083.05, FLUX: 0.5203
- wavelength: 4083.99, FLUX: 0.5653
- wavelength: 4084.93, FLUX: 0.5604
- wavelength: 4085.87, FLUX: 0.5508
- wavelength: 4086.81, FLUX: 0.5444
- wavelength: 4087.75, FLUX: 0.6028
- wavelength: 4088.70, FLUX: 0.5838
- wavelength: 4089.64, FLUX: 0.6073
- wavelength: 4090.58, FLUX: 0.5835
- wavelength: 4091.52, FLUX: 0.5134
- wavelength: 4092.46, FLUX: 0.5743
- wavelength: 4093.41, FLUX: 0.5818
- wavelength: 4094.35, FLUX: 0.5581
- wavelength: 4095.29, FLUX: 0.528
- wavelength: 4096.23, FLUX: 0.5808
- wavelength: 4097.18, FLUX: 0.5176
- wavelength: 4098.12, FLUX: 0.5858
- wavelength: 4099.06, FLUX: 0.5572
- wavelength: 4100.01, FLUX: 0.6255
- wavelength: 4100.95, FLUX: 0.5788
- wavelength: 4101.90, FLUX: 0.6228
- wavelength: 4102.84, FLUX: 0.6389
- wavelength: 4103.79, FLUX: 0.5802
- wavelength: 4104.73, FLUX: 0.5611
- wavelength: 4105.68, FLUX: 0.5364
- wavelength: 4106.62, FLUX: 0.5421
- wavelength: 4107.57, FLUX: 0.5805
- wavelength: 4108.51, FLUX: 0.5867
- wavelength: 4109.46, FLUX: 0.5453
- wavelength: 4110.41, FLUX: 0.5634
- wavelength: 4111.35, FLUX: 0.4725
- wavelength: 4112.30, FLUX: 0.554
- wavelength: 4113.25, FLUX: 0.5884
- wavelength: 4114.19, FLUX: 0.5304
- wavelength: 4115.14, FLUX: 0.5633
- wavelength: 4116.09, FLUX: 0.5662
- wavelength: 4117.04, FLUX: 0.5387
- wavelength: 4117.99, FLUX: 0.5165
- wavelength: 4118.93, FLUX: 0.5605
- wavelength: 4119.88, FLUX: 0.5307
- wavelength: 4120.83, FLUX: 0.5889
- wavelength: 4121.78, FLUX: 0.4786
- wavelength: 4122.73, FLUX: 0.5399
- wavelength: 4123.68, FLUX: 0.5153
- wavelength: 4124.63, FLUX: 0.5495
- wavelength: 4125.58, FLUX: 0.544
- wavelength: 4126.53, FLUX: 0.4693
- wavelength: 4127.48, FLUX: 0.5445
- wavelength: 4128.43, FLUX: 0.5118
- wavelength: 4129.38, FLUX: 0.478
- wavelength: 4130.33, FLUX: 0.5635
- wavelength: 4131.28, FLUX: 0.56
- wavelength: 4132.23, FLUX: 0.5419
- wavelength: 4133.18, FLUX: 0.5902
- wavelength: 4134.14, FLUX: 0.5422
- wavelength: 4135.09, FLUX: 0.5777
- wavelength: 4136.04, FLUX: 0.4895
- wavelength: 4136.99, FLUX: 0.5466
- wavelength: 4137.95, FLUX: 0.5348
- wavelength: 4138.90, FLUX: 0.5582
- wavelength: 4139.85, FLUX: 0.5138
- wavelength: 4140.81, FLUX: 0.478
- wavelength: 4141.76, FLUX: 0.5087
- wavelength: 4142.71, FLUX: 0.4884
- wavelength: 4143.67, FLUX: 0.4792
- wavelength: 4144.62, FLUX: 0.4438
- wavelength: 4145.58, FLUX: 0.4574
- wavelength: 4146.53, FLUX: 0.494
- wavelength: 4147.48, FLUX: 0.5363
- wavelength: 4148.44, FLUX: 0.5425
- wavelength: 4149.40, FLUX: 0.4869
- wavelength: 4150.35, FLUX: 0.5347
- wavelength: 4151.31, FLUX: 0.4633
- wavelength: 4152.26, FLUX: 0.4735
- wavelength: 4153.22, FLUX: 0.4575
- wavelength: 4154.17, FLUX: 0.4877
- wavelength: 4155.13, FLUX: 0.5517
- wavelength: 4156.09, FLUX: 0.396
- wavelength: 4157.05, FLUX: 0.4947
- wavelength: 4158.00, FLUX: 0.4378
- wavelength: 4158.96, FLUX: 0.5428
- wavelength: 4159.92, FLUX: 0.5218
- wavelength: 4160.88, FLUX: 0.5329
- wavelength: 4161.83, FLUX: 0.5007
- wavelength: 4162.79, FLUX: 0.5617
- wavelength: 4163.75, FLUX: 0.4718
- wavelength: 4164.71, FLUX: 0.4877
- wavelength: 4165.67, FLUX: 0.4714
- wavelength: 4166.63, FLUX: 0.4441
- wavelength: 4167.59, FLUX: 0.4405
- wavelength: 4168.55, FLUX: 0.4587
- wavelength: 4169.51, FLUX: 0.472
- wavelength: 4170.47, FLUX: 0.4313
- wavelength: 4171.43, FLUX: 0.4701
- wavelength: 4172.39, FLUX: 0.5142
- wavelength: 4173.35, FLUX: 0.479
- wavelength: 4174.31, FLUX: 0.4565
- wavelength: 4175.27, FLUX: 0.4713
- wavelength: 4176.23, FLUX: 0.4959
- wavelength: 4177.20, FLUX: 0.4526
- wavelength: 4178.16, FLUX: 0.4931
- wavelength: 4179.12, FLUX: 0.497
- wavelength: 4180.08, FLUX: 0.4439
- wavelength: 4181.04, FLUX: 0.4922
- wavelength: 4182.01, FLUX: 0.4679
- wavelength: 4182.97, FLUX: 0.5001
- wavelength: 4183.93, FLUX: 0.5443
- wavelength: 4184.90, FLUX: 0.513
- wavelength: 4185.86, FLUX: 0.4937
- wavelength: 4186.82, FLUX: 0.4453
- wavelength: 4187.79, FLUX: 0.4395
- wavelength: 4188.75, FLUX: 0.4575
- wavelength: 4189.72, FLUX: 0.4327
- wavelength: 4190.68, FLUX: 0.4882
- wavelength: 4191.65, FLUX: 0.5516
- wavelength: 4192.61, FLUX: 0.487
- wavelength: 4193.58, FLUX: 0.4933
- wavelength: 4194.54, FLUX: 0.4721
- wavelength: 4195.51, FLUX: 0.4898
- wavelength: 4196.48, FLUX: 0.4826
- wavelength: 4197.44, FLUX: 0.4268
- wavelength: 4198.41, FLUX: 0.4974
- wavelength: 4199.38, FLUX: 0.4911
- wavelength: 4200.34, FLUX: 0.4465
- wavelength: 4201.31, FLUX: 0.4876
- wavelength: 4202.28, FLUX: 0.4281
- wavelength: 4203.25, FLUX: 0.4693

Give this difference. 0.07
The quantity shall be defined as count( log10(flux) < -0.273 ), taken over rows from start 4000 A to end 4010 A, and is 3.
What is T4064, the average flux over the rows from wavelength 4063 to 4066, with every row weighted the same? 0.52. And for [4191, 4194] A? 0.51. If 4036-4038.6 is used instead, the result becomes 0.49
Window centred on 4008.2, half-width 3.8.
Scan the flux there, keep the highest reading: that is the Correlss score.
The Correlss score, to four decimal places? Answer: 0.6310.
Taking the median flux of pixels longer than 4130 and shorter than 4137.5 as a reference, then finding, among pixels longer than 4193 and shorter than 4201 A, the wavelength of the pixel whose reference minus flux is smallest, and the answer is 4198.41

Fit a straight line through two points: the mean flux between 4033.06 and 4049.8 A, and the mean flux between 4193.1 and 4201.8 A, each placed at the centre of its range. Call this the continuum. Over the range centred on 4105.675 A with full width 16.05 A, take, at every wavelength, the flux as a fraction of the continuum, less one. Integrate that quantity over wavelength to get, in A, 2.7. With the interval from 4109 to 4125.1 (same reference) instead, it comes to 1.8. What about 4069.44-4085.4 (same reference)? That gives 1.3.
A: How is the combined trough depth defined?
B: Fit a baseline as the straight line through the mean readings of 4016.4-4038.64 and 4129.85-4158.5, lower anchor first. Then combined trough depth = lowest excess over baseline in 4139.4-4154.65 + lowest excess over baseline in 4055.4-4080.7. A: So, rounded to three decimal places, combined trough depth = -0.138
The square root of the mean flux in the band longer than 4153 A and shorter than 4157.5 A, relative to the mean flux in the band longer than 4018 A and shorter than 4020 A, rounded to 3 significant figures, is 1.32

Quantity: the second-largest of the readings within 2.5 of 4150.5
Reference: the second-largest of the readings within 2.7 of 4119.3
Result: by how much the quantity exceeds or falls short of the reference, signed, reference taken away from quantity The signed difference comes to -0.026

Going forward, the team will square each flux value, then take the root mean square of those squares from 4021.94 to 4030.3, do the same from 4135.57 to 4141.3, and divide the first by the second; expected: 1.11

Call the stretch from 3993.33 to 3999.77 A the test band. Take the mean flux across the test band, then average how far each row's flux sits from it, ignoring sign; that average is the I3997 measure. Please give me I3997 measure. 0.027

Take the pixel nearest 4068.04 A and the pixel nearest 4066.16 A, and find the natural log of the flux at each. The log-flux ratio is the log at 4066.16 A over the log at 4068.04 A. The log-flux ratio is 1.25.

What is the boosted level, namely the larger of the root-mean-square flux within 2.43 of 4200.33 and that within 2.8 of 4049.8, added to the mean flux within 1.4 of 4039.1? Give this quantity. 0.98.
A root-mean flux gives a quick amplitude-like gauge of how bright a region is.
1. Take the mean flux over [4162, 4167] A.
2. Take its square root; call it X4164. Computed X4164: 0.70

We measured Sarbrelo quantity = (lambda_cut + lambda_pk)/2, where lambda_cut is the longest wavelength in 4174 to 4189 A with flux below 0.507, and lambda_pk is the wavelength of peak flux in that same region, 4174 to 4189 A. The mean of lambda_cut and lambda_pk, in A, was 4186.3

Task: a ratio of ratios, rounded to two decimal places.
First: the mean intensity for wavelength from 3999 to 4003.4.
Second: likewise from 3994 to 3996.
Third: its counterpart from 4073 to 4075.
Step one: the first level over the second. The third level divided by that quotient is 0.53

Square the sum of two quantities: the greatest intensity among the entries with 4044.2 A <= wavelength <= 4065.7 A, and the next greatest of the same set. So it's 1.23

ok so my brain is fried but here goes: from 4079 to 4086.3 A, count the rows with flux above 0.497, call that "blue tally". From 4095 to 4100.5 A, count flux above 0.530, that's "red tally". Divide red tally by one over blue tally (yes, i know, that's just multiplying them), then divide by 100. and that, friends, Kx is 0.320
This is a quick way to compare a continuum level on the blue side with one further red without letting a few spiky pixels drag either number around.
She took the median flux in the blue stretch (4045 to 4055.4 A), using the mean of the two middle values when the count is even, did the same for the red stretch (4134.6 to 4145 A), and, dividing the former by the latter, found 0.980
